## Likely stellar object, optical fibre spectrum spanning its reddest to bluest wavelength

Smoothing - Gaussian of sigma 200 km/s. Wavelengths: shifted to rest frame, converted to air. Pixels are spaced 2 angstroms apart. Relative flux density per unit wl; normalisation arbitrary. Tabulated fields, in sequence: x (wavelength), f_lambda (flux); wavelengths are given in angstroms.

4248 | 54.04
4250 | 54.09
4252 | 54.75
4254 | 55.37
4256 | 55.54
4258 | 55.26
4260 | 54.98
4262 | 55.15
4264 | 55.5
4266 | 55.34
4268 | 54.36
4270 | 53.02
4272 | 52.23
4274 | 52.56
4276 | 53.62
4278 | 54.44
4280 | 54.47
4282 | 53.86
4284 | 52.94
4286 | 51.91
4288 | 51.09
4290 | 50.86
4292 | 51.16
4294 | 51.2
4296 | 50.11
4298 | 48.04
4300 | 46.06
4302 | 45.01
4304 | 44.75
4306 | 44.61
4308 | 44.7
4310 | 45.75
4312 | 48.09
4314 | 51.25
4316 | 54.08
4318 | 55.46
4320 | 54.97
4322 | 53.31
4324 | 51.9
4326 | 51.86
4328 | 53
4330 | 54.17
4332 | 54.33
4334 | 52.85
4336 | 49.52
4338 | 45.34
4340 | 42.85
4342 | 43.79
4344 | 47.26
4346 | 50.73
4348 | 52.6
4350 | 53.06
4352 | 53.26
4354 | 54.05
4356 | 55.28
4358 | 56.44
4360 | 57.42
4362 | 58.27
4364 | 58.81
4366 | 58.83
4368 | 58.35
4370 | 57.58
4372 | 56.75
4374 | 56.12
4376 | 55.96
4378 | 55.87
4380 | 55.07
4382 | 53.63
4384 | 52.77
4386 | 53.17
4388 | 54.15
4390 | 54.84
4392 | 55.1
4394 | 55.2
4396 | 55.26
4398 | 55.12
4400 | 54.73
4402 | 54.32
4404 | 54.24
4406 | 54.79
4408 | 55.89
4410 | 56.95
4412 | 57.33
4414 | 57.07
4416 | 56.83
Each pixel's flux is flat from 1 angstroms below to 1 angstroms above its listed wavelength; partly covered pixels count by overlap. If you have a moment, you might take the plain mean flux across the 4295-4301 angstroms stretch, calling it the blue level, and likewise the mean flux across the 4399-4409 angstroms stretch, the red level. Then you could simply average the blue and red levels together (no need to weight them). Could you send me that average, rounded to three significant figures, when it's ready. 51.4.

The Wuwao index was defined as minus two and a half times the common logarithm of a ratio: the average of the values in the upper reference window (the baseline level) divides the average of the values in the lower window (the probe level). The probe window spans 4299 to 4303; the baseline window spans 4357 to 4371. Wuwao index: 0.26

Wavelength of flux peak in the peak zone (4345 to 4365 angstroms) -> 4364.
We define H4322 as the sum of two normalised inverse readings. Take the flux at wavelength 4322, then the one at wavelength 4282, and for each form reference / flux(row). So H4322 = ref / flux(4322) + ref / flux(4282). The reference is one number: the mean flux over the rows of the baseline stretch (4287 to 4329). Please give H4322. 1.86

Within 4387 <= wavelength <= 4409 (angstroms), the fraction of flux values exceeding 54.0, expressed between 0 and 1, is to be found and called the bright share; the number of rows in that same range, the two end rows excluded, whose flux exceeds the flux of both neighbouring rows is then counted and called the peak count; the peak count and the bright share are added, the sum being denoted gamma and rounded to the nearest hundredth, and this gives 2.00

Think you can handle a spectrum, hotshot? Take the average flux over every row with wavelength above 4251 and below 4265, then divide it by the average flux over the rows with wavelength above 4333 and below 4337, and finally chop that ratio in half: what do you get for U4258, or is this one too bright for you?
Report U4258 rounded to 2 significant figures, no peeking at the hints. 0.54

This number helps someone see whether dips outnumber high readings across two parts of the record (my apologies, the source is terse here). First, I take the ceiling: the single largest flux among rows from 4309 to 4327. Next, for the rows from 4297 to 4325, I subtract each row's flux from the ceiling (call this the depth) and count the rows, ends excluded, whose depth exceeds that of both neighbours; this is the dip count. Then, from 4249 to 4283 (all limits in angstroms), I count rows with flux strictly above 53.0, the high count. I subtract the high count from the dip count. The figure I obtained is -14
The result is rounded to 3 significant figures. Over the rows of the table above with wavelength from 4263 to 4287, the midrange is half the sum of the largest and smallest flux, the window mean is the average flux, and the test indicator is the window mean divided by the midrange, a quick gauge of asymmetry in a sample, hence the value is 1.00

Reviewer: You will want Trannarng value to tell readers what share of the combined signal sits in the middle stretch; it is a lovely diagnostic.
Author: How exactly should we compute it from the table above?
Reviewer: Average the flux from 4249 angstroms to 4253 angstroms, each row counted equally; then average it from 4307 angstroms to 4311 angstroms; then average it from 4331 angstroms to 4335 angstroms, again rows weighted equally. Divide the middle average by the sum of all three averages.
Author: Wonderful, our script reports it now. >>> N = 0.295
